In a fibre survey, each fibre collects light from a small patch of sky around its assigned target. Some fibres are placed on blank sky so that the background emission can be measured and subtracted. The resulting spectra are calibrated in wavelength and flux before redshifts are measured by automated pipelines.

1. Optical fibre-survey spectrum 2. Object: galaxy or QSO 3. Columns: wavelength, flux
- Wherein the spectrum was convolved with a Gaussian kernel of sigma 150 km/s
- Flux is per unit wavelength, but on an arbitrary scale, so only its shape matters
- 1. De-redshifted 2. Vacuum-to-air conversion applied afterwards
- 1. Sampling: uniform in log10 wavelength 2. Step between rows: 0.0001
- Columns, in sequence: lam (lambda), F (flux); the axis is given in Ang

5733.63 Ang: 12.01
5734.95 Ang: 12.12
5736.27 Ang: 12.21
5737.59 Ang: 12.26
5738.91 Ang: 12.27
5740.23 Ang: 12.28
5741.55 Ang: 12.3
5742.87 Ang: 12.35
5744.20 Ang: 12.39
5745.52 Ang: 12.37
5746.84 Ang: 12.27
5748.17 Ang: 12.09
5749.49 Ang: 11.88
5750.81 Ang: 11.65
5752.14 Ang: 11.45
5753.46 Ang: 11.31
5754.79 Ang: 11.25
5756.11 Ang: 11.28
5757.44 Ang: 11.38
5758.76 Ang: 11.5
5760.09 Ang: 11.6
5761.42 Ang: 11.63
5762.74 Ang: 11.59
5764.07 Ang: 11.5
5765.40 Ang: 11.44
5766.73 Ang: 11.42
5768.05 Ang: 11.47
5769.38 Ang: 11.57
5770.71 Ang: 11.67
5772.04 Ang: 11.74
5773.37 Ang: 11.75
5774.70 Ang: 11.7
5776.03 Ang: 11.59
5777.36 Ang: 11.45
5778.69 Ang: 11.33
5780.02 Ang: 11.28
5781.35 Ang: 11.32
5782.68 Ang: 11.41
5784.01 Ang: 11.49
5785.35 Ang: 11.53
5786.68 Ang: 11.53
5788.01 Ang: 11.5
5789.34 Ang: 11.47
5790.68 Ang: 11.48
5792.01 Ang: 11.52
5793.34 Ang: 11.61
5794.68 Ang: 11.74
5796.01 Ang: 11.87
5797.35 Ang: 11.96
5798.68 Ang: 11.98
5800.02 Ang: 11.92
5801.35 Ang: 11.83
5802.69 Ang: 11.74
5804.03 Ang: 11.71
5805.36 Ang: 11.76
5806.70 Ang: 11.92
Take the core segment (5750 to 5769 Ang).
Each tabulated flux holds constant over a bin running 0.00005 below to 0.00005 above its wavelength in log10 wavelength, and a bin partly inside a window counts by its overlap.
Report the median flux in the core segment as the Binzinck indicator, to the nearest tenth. 11.5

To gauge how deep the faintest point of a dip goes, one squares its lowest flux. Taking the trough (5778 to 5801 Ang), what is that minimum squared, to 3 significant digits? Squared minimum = 127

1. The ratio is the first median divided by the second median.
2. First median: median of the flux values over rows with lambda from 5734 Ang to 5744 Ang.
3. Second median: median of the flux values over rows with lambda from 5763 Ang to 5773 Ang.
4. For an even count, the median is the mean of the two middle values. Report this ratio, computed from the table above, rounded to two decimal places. 1.07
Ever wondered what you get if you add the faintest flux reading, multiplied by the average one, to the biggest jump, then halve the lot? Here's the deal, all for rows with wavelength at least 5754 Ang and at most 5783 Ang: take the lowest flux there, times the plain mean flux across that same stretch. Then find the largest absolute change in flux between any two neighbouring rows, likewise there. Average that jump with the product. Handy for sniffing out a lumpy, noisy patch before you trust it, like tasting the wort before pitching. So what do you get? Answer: 64.7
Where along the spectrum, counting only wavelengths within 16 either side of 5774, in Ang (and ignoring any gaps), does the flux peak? 5773.37 Ang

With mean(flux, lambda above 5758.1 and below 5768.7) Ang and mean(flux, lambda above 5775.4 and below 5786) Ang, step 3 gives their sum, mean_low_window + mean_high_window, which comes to 22.94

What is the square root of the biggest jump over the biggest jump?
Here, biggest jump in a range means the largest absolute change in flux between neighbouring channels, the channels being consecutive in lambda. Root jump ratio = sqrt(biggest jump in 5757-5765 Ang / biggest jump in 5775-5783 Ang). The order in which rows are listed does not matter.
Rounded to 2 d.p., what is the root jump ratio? 0.93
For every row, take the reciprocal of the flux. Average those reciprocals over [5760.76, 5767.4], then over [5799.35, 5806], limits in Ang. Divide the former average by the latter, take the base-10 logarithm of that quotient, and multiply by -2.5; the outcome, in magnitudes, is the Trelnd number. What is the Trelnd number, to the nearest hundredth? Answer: -0.03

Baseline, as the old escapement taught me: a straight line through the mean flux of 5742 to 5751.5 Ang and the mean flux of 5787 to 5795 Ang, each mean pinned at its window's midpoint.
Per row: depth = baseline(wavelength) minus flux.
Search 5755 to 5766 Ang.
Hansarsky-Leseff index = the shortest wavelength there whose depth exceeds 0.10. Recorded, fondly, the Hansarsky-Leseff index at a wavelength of 5756.11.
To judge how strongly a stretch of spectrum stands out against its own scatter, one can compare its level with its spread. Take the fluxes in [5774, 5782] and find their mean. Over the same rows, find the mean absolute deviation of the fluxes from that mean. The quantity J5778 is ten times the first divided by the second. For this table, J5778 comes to 848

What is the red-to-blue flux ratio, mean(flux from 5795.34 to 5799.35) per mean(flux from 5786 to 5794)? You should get 1.04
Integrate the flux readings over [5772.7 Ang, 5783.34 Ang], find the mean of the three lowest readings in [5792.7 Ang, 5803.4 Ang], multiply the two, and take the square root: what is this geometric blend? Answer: 37.8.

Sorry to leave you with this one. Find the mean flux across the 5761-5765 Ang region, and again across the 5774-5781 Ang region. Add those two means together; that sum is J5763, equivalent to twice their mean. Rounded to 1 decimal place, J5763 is 23.0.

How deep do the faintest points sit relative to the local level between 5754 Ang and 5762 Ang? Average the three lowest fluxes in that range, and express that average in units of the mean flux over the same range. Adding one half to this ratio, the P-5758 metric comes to 1.49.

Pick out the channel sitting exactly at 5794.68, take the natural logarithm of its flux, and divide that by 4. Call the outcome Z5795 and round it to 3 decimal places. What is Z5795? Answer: 0.616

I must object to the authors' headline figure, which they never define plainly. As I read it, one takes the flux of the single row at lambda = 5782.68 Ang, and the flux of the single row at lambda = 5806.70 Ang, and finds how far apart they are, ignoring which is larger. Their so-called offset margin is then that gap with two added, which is 2.51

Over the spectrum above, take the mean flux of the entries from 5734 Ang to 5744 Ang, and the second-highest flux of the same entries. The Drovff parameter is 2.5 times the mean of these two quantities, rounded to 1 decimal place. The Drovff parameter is 30.7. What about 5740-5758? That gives 30.3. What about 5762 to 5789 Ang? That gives 29.1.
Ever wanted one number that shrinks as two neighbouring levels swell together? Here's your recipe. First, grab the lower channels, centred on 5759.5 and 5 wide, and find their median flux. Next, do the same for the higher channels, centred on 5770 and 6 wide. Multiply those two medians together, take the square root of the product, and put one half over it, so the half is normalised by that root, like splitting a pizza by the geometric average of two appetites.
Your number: 0.0432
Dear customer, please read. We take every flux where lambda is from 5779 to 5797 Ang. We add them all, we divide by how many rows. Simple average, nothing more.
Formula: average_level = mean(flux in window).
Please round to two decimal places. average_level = 11.52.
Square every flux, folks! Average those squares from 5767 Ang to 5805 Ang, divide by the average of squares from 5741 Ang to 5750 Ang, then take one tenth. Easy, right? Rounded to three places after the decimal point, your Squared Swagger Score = 0.090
